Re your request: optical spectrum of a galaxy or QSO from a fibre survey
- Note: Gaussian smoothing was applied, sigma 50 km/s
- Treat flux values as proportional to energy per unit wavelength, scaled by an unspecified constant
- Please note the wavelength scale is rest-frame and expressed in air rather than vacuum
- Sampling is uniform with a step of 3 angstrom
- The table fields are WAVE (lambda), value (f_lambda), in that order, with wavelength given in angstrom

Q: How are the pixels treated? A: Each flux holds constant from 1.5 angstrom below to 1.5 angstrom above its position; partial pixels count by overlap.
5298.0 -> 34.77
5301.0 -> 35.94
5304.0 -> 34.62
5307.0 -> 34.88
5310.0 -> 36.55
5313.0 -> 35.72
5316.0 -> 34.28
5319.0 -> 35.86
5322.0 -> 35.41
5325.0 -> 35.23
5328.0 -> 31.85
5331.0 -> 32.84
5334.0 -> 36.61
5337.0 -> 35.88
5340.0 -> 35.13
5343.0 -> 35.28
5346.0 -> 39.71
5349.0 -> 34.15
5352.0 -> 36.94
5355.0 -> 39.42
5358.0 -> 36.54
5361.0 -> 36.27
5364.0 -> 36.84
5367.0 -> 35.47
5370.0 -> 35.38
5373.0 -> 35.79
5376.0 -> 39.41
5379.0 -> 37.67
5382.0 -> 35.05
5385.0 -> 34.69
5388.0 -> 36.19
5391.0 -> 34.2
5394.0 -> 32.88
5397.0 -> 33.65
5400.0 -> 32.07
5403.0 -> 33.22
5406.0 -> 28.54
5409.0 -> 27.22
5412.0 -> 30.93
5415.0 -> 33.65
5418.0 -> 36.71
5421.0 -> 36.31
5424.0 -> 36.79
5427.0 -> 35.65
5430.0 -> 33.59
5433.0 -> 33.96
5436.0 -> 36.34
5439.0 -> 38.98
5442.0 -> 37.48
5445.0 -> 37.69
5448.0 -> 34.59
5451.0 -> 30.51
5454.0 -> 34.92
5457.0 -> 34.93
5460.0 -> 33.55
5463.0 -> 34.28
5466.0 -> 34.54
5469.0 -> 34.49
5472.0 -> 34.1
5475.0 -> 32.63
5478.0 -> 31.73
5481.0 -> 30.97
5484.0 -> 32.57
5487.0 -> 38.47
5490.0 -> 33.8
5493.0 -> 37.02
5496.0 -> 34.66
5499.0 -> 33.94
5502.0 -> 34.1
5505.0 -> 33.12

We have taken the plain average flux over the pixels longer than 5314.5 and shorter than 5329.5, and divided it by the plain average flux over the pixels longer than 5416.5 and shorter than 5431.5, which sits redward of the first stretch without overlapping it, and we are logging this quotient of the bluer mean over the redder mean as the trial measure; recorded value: 0.96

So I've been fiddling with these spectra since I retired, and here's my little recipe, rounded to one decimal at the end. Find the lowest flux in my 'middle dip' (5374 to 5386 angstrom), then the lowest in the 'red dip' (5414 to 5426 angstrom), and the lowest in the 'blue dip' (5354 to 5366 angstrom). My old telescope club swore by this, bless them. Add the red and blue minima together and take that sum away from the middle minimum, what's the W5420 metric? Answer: -35.2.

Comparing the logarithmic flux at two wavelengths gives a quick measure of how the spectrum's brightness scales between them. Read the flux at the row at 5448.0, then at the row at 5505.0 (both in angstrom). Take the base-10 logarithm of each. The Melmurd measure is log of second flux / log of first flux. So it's 0.99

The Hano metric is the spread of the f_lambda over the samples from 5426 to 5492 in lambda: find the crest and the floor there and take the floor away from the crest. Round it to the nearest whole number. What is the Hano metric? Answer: 8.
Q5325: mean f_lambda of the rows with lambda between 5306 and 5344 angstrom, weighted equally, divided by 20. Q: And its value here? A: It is 1.75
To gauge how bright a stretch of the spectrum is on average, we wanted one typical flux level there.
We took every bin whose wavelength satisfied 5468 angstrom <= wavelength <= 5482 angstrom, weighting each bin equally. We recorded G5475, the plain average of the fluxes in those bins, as 32.8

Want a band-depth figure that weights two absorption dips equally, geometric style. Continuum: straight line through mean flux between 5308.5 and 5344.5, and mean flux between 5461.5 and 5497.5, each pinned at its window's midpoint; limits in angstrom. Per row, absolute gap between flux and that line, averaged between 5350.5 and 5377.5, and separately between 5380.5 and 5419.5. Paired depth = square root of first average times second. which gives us 2.15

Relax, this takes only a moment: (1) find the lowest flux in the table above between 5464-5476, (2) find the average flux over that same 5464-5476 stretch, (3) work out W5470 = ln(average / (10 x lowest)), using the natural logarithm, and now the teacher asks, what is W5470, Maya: -2.26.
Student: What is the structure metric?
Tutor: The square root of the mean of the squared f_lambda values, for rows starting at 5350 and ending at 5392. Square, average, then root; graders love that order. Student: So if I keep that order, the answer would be 36.45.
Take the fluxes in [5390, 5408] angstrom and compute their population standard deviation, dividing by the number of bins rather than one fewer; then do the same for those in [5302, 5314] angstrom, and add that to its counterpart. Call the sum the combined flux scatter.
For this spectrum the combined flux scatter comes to 2.6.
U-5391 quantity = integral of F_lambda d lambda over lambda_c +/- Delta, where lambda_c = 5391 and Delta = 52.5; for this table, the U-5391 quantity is 3696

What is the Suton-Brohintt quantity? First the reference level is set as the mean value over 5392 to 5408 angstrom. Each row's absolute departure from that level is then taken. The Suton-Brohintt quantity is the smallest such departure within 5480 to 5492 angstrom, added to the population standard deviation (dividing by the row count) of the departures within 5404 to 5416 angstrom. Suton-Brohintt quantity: 2.0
